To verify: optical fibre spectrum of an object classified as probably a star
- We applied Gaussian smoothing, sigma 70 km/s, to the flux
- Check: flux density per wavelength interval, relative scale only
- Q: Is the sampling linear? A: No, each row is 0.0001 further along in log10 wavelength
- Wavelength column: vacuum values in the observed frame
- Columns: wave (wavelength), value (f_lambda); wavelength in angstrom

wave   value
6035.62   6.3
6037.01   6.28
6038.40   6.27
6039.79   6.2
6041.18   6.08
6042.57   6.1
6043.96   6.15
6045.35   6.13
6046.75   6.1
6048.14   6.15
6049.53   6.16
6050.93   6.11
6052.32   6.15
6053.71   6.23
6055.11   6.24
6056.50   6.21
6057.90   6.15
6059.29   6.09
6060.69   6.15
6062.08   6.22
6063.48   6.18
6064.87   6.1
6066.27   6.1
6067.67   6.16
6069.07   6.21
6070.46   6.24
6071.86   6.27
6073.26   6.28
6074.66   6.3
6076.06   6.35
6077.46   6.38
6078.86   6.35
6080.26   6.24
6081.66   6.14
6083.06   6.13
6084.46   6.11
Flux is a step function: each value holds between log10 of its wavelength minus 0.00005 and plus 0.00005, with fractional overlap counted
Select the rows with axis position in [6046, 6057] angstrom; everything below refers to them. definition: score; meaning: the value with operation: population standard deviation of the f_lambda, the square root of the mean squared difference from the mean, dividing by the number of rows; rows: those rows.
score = 0.049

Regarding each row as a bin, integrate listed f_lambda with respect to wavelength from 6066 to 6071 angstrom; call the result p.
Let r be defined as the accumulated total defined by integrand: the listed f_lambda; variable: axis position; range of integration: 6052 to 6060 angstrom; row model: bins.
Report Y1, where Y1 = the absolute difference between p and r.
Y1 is 18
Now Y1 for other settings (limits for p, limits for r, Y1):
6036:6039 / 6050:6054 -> 6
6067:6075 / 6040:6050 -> 11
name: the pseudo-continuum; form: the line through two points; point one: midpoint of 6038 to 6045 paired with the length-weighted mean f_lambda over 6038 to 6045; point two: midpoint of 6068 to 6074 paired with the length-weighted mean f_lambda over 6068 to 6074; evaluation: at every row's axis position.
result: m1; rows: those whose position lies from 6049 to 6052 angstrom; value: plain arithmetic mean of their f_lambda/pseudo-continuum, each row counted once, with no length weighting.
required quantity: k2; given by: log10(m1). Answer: -0.003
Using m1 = 0.992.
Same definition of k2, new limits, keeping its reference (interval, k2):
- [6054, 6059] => 0.000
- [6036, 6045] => 0.002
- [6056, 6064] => -0.003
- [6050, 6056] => -0.001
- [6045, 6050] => -0.003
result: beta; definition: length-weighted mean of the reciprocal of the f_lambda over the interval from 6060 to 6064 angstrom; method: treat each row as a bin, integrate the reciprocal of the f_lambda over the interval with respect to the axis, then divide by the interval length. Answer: 0.162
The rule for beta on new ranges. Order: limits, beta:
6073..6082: 0.159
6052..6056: 0.161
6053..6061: 0.162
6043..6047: 0.163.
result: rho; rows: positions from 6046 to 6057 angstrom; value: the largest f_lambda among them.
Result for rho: 6.24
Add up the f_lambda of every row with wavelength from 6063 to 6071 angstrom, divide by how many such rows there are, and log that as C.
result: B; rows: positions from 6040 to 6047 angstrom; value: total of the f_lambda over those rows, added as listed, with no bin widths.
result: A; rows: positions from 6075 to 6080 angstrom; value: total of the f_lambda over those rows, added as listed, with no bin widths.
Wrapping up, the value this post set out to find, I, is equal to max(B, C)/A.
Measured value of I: 1.60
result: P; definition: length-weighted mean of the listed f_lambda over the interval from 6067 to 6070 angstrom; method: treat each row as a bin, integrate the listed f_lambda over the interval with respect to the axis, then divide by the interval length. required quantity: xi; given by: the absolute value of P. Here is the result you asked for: 6.20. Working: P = 6.20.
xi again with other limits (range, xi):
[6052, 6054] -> 6.20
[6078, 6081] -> 6.30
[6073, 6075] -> 6.29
